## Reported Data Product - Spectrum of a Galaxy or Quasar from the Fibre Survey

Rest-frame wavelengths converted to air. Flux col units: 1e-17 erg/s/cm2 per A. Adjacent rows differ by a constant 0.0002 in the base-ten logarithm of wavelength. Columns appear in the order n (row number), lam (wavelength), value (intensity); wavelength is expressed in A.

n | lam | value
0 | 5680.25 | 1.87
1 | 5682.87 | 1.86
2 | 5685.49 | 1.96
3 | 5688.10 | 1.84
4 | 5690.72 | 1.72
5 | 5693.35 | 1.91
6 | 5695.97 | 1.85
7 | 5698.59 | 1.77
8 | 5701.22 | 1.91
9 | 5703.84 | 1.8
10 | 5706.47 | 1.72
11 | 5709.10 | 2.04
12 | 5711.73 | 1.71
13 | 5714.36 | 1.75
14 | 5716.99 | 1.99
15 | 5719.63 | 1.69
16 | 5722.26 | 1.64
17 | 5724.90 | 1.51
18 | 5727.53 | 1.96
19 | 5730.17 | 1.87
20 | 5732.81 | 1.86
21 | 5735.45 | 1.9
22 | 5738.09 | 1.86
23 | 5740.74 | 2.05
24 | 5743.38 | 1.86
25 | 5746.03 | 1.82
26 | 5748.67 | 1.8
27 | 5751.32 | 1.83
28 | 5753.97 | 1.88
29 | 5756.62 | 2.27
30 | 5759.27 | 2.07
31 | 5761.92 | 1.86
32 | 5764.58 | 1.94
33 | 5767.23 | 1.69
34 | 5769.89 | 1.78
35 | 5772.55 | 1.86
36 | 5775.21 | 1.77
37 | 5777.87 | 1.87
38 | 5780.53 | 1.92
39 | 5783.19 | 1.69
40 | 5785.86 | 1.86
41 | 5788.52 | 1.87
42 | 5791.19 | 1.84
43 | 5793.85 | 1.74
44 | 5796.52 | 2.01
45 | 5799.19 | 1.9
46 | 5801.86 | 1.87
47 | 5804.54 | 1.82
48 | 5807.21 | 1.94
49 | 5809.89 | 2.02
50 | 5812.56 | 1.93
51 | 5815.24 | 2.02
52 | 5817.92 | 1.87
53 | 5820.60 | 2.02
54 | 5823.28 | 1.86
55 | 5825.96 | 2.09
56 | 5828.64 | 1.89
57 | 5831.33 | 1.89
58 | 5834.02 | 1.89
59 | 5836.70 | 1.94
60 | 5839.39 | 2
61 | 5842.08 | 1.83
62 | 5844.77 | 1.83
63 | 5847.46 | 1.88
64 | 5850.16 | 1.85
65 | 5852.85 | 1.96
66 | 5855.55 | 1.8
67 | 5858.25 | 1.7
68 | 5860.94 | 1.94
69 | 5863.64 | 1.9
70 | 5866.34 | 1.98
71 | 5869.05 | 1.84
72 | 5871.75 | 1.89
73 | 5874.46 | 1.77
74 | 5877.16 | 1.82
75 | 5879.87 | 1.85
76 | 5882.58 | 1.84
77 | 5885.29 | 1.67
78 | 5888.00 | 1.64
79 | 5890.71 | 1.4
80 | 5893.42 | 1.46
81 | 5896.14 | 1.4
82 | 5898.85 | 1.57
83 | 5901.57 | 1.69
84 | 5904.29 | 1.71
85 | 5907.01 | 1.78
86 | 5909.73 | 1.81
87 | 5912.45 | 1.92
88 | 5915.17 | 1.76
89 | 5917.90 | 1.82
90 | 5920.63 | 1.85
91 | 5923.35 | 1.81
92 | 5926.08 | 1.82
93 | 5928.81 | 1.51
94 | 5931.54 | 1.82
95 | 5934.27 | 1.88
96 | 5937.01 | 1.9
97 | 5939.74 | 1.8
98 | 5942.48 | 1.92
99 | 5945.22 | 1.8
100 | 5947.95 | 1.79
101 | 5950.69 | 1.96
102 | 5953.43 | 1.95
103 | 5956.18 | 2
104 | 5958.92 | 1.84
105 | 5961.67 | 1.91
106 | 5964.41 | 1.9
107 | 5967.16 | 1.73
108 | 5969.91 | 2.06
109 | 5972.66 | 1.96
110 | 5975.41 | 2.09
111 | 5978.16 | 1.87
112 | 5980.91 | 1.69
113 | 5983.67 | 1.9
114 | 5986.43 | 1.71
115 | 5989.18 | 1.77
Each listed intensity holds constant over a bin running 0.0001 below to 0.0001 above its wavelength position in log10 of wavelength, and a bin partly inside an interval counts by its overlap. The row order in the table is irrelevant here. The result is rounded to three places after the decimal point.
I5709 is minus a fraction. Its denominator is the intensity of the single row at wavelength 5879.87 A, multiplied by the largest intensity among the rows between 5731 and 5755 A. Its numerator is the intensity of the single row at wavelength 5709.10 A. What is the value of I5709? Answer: -0.538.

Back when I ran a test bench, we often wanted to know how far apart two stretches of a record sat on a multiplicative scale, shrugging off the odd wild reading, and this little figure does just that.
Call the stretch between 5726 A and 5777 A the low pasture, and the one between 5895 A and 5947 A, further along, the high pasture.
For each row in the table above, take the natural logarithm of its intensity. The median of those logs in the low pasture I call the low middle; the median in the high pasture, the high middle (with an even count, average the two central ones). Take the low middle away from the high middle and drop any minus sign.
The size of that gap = 0.027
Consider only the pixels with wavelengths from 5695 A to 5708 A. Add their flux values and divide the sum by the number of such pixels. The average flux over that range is 1.81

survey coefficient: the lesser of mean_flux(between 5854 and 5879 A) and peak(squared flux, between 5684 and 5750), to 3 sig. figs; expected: 1.85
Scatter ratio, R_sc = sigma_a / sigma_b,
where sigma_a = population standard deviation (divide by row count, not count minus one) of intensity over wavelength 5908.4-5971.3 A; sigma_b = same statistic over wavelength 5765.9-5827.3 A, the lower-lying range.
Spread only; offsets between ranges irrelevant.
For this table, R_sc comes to 1.0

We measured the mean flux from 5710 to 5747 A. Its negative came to -1.82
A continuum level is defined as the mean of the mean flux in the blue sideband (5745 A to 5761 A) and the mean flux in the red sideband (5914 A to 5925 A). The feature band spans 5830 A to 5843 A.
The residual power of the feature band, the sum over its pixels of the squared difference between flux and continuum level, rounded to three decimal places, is 0.021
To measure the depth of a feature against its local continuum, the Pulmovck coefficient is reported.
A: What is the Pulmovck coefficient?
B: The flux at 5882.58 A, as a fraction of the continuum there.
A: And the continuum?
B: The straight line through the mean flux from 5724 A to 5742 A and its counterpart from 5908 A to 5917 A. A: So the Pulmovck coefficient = 1.00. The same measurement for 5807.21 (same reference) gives 1.05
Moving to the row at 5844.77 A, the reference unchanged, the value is 0.99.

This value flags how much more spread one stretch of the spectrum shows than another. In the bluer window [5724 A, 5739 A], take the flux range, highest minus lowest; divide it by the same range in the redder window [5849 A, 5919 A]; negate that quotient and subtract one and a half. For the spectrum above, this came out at -2.3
